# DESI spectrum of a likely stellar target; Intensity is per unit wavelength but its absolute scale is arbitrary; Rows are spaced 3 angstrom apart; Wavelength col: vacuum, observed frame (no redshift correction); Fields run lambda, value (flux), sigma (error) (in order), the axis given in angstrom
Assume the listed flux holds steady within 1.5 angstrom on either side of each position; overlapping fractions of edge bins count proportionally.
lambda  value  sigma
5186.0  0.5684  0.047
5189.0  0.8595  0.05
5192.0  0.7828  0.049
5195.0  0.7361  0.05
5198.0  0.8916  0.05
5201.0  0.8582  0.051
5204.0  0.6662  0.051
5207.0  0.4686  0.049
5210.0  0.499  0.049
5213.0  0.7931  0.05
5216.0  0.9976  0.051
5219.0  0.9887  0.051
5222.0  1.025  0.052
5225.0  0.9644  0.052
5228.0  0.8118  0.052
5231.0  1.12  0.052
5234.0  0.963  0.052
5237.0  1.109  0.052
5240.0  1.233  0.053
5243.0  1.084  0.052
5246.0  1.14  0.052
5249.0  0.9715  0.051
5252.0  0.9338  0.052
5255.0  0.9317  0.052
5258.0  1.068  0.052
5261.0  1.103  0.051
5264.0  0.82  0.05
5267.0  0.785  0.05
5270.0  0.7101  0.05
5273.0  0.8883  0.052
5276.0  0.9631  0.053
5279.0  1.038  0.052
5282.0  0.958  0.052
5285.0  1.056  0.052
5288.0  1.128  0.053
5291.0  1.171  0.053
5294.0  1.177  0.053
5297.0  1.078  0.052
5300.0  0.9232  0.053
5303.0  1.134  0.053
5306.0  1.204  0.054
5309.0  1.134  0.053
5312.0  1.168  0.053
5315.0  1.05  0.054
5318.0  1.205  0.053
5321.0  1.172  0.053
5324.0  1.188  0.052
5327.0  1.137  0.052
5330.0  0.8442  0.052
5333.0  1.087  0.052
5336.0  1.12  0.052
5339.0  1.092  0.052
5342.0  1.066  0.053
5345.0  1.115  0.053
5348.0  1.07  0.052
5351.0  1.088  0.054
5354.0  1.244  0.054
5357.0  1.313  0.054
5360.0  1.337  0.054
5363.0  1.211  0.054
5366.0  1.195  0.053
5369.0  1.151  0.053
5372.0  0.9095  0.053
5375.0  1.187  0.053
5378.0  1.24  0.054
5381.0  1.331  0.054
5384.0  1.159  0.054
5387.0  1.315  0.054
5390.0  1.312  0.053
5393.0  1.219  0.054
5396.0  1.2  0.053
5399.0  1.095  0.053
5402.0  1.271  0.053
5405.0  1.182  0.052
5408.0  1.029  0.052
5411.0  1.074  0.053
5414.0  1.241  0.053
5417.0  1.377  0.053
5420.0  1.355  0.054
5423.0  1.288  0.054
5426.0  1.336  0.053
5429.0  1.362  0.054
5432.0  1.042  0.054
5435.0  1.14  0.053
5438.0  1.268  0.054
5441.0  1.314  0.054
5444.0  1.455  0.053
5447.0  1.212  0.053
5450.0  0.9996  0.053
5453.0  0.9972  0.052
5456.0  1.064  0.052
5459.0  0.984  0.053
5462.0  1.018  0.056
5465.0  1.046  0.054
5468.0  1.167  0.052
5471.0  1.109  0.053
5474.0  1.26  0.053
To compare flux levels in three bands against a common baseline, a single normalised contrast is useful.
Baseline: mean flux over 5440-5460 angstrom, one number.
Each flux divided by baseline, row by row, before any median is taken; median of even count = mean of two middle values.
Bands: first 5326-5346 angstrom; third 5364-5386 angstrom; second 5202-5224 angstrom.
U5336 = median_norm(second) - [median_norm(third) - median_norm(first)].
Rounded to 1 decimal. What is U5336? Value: 0.6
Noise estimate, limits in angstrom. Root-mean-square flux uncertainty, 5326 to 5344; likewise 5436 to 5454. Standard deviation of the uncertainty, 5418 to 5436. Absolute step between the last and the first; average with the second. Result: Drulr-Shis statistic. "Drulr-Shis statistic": 0.0524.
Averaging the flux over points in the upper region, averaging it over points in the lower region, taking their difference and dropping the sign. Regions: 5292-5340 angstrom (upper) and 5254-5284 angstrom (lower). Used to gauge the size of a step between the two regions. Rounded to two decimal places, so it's 0.18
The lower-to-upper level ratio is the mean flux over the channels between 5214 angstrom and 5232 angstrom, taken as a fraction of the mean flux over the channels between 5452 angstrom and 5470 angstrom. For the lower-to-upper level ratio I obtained 0.9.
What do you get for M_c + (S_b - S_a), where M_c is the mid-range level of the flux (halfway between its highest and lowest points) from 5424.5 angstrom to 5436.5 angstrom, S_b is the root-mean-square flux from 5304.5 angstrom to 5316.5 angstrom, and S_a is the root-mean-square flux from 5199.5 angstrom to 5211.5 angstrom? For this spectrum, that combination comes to 1.7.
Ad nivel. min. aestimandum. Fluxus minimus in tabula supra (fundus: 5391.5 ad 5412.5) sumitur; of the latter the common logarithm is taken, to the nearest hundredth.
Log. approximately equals 0.01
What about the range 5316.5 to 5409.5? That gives -0.07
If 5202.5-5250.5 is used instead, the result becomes -0.33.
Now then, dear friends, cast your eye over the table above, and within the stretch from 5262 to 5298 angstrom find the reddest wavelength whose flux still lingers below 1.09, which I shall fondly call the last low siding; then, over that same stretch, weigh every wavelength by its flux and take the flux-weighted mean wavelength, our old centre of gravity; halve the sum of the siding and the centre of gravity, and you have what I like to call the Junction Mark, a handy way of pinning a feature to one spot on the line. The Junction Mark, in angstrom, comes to 5289.5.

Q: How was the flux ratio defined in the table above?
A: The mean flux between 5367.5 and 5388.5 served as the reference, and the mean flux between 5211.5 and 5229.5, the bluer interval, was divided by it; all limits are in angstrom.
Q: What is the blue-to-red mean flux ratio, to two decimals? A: 0.79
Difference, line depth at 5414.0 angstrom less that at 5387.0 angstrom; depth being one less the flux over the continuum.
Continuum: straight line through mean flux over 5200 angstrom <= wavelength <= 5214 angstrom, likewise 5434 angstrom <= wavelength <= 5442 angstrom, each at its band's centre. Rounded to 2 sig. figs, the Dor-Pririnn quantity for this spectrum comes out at 0.13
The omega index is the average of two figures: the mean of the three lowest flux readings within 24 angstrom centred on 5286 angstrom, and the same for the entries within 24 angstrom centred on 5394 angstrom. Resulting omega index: 1.07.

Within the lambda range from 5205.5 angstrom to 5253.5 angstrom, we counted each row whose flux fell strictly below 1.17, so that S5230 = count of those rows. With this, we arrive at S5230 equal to 15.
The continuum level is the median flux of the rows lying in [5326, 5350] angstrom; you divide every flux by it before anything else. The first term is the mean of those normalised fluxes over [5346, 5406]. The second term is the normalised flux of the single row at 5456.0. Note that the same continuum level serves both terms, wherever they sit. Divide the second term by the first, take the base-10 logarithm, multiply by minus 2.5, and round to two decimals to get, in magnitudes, 0.13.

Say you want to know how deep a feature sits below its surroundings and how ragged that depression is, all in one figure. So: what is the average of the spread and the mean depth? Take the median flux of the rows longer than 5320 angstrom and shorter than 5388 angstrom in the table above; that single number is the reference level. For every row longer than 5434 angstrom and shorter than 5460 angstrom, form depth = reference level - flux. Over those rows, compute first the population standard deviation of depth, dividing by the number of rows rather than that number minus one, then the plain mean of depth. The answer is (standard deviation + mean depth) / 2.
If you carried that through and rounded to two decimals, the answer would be 0.08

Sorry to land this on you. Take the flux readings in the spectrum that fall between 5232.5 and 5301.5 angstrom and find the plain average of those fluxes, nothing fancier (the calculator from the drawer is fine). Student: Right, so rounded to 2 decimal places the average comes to 1.01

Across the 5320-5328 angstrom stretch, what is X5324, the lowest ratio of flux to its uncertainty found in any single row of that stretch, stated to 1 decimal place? 21.9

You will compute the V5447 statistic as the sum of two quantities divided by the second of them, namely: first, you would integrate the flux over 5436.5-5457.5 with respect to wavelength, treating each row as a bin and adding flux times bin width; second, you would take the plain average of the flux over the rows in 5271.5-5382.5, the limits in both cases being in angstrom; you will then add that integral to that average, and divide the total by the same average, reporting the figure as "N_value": 23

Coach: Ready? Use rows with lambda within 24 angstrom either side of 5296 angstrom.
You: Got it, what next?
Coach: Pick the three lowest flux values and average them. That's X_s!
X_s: 0.92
